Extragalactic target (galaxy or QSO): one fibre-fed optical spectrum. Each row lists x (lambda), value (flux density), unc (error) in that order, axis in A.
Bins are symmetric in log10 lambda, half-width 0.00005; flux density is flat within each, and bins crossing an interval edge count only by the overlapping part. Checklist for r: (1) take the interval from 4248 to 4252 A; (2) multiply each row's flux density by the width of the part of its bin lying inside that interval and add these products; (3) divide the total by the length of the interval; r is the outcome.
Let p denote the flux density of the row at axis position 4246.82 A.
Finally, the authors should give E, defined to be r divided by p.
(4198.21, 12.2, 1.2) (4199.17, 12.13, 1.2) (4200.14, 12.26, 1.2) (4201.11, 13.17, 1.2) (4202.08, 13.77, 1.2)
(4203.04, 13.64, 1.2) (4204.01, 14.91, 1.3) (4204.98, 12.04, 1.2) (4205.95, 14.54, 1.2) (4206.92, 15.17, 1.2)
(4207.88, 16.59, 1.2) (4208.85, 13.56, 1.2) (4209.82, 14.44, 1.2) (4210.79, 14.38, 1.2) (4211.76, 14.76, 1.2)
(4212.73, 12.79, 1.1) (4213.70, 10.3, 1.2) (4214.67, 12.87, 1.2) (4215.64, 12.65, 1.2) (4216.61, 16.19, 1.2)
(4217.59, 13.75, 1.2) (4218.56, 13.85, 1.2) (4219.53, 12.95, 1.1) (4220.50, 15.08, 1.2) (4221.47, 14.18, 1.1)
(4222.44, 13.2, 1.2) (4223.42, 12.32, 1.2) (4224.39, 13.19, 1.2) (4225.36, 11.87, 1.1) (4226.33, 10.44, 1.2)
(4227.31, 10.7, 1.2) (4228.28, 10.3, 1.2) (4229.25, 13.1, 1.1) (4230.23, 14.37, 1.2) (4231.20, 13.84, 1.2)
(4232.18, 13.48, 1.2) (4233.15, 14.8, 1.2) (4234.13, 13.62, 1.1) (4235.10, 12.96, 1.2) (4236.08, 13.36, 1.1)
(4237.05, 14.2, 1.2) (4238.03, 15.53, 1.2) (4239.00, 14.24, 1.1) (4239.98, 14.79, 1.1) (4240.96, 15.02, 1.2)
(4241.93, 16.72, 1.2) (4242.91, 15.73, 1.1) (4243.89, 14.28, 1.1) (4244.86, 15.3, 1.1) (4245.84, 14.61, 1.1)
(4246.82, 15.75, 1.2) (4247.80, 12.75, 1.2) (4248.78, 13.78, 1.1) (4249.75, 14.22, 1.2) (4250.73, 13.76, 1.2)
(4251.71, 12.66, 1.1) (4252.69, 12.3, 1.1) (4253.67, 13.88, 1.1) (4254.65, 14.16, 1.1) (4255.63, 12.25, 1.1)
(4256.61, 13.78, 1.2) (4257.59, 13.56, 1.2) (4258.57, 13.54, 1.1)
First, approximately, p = 15.75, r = 13.6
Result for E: 0.86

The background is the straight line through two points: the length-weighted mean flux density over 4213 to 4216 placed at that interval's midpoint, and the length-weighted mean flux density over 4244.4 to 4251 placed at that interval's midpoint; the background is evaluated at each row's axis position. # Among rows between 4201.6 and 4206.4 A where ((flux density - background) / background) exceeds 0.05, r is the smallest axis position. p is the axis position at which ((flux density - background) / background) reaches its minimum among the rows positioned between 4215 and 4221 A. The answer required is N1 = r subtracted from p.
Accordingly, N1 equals 13.6 A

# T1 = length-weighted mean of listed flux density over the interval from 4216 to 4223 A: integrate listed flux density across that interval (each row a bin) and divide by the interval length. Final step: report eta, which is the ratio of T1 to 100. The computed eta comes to 0.141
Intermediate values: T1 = 14.1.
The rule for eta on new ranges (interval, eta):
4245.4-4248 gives 0.145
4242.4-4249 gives 0.146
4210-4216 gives 0.130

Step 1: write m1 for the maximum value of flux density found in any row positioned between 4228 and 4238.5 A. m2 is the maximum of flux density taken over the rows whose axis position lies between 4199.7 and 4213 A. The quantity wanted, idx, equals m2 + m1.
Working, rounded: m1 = 15.53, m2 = 16.59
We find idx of 32.1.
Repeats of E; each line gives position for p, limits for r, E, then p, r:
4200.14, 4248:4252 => 1.11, 12.26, 13.6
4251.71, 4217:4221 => 1.10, 12.66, 14.0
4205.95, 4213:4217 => 0.89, 14.54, 12.9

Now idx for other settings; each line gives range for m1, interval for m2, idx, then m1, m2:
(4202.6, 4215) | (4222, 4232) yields 31.0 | 16.59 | 14.37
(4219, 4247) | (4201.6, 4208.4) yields 33.3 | 16.72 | 16.59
